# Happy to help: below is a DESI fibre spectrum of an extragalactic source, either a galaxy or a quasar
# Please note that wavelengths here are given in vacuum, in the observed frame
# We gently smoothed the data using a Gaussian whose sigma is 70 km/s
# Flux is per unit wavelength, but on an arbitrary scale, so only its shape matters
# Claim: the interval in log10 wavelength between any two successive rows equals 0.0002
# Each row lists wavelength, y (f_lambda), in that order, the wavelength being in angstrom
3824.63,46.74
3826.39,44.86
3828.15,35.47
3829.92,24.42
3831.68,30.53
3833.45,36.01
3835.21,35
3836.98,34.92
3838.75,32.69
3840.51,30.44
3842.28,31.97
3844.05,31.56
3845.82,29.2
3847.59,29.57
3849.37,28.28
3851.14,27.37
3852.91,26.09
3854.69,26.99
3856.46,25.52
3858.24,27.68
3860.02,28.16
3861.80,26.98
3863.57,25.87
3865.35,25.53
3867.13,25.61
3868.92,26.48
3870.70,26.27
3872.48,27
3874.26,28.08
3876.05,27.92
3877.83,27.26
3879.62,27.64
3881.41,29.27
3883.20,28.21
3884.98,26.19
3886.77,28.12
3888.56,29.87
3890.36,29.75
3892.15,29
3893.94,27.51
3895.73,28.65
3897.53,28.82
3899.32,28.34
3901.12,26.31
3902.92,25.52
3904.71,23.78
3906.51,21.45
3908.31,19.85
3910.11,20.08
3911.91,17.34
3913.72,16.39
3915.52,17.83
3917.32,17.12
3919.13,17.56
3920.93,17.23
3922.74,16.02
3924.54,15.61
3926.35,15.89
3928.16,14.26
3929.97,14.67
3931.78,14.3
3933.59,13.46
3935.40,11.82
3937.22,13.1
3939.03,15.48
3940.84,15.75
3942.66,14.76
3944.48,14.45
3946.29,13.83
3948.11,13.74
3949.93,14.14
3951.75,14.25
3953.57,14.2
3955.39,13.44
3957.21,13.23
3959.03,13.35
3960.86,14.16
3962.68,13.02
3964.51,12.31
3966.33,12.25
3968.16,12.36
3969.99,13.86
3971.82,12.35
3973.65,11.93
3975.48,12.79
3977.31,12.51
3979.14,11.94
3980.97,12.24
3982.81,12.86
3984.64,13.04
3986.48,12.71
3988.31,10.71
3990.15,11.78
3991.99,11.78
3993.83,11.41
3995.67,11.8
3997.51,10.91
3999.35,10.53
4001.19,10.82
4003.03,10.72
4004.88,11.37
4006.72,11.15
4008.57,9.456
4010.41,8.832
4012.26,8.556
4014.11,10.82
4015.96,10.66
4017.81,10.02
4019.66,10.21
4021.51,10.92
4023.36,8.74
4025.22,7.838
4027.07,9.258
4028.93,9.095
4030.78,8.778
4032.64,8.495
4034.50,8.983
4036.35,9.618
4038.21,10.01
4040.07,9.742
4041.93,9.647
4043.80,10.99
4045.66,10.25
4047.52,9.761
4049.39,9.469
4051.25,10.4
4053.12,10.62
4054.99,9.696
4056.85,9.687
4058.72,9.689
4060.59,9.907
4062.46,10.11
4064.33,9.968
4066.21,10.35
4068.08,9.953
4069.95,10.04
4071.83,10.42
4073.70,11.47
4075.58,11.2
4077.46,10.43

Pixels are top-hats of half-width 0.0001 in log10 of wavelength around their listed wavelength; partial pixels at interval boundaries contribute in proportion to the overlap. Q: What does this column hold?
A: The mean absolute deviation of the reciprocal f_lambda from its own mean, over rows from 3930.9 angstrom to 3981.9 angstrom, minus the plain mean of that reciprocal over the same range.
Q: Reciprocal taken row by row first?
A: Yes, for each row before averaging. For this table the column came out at -0.070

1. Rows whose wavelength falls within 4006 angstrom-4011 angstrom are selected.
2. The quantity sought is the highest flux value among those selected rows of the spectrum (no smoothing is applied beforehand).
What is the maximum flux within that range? 11.15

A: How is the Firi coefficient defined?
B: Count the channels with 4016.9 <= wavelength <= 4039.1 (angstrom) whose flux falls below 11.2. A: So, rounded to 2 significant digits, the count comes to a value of 12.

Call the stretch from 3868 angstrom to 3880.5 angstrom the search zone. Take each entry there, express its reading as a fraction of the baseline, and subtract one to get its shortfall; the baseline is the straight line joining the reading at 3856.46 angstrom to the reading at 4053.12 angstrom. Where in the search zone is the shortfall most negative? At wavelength 3870.70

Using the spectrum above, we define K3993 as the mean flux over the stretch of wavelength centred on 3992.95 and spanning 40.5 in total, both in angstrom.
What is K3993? 11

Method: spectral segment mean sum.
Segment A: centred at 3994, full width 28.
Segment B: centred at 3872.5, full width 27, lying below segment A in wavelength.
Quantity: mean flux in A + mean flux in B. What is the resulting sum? 39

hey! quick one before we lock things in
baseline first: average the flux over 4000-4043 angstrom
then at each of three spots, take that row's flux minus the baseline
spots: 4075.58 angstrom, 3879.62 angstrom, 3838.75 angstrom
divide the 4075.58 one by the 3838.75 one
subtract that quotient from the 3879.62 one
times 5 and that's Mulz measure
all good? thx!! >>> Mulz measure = 89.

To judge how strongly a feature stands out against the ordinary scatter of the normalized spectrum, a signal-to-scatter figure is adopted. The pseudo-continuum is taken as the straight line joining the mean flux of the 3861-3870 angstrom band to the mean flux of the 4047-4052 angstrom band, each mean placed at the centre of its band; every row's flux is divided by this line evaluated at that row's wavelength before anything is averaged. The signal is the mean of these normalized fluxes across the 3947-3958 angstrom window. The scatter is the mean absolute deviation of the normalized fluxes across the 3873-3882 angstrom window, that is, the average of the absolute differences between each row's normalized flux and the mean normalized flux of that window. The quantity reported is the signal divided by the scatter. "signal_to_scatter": 29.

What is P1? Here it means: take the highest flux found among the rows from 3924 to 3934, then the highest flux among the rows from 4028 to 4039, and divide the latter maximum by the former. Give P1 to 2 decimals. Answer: 0.63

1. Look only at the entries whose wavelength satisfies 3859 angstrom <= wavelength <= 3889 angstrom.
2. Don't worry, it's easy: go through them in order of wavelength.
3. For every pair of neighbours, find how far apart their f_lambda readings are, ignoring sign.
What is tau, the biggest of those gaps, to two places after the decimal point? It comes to 2.02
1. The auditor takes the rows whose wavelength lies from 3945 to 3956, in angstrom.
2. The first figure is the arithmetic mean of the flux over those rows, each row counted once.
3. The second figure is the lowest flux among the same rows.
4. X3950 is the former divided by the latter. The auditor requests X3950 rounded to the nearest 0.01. 1.04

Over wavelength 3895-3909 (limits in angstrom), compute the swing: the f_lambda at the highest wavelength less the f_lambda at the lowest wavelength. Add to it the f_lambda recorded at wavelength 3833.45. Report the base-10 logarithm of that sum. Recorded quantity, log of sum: 1.43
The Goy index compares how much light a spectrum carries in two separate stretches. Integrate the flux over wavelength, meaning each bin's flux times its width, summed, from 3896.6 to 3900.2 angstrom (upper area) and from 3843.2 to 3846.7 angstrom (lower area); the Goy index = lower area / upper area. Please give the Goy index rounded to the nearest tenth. 1.0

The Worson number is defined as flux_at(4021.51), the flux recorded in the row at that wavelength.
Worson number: 10.92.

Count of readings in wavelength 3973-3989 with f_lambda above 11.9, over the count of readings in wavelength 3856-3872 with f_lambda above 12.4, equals 0.89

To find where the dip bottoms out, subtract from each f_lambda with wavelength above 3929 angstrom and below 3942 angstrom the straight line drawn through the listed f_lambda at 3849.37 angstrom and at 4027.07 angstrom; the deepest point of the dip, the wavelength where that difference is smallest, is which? 3935.40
